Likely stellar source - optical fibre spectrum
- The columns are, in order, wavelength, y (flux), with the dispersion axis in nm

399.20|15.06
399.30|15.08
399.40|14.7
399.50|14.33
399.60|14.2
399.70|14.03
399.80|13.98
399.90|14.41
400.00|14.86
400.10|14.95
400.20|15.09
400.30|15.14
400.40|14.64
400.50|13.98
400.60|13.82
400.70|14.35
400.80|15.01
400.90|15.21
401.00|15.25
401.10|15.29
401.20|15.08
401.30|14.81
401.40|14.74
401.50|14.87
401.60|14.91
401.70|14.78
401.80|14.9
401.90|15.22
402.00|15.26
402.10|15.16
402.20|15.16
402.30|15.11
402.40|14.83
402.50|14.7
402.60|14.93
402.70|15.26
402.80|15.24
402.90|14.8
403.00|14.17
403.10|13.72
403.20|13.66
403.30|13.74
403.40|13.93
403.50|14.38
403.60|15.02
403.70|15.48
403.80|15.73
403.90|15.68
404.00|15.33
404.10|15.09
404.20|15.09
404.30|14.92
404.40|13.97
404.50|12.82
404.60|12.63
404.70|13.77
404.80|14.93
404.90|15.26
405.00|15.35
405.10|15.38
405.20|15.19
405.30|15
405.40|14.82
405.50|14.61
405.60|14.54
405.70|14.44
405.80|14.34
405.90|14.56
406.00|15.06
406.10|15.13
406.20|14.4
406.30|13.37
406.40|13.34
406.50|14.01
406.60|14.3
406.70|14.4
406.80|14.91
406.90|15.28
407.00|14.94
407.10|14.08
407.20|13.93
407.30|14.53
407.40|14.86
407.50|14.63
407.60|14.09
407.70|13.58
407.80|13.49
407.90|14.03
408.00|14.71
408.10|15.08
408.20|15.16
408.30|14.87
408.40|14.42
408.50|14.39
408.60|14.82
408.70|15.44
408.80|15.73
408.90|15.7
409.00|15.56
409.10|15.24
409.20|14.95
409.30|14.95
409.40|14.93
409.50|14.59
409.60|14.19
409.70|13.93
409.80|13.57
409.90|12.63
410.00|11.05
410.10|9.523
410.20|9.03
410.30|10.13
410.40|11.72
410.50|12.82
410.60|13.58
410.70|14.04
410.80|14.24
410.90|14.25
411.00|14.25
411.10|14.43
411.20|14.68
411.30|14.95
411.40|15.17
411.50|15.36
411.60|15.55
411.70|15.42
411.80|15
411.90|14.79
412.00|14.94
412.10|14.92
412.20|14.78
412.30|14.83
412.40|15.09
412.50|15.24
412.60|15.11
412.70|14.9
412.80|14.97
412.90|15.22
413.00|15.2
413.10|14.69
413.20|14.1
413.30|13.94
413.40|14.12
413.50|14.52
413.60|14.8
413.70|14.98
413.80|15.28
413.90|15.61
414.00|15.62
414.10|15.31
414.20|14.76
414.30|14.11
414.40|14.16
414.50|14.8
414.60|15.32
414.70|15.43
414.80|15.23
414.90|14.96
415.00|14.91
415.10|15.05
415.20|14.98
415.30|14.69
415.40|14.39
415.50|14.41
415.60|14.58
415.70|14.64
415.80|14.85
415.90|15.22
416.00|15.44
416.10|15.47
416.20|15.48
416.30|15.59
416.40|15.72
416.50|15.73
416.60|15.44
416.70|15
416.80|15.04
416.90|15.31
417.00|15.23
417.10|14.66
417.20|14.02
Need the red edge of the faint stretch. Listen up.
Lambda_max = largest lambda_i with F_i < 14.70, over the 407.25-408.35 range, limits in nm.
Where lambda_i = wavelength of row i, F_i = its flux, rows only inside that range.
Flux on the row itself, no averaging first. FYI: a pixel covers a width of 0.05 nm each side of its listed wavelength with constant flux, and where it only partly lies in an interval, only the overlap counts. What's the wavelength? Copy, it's 407.90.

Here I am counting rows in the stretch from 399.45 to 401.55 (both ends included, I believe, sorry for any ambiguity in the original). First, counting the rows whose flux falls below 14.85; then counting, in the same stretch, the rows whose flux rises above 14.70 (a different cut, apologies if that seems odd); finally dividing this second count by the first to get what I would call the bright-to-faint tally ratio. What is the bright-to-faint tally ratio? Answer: 1.1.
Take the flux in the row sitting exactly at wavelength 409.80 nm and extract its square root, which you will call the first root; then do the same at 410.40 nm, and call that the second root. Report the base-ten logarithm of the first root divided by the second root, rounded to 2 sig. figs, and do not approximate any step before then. 0.032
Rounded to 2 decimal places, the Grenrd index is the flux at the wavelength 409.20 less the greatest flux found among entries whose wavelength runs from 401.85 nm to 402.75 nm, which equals -0.31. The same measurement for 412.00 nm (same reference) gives -0.32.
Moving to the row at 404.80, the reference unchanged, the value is -0.33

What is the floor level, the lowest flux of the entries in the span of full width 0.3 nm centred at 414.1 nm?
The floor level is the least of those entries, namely 14.76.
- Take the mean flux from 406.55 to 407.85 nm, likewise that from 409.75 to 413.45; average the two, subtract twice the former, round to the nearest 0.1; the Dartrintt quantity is -14.6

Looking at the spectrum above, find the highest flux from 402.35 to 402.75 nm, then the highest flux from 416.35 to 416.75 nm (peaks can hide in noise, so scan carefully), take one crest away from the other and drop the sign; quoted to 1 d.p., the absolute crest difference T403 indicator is 0.5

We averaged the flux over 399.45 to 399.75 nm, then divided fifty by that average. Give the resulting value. 3.52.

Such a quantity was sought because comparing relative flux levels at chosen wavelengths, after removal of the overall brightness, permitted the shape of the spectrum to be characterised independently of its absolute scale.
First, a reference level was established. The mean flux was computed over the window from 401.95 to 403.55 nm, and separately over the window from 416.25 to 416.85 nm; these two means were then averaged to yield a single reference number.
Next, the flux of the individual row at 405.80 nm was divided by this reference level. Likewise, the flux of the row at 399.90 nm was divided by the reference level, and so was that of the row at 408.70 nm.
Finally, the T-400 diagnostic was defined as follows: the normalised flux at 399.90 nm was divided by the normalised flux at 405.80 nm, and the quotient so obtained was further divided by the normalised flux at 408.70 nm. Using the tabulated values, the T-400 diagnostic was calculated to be 0.98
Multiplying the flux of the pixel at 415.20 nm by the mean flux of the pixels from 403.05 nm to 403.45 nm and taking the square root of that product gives 14.4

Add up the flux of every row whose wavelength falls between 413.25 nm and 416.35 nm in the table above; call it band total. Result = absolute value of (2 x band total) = 925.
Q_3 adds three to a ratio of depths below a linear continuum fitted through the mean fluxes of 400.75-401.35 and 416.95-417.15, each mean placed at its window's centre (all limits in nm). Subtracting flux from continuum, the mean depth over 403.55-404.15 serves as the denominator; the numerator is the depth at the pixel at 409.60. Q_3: 0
